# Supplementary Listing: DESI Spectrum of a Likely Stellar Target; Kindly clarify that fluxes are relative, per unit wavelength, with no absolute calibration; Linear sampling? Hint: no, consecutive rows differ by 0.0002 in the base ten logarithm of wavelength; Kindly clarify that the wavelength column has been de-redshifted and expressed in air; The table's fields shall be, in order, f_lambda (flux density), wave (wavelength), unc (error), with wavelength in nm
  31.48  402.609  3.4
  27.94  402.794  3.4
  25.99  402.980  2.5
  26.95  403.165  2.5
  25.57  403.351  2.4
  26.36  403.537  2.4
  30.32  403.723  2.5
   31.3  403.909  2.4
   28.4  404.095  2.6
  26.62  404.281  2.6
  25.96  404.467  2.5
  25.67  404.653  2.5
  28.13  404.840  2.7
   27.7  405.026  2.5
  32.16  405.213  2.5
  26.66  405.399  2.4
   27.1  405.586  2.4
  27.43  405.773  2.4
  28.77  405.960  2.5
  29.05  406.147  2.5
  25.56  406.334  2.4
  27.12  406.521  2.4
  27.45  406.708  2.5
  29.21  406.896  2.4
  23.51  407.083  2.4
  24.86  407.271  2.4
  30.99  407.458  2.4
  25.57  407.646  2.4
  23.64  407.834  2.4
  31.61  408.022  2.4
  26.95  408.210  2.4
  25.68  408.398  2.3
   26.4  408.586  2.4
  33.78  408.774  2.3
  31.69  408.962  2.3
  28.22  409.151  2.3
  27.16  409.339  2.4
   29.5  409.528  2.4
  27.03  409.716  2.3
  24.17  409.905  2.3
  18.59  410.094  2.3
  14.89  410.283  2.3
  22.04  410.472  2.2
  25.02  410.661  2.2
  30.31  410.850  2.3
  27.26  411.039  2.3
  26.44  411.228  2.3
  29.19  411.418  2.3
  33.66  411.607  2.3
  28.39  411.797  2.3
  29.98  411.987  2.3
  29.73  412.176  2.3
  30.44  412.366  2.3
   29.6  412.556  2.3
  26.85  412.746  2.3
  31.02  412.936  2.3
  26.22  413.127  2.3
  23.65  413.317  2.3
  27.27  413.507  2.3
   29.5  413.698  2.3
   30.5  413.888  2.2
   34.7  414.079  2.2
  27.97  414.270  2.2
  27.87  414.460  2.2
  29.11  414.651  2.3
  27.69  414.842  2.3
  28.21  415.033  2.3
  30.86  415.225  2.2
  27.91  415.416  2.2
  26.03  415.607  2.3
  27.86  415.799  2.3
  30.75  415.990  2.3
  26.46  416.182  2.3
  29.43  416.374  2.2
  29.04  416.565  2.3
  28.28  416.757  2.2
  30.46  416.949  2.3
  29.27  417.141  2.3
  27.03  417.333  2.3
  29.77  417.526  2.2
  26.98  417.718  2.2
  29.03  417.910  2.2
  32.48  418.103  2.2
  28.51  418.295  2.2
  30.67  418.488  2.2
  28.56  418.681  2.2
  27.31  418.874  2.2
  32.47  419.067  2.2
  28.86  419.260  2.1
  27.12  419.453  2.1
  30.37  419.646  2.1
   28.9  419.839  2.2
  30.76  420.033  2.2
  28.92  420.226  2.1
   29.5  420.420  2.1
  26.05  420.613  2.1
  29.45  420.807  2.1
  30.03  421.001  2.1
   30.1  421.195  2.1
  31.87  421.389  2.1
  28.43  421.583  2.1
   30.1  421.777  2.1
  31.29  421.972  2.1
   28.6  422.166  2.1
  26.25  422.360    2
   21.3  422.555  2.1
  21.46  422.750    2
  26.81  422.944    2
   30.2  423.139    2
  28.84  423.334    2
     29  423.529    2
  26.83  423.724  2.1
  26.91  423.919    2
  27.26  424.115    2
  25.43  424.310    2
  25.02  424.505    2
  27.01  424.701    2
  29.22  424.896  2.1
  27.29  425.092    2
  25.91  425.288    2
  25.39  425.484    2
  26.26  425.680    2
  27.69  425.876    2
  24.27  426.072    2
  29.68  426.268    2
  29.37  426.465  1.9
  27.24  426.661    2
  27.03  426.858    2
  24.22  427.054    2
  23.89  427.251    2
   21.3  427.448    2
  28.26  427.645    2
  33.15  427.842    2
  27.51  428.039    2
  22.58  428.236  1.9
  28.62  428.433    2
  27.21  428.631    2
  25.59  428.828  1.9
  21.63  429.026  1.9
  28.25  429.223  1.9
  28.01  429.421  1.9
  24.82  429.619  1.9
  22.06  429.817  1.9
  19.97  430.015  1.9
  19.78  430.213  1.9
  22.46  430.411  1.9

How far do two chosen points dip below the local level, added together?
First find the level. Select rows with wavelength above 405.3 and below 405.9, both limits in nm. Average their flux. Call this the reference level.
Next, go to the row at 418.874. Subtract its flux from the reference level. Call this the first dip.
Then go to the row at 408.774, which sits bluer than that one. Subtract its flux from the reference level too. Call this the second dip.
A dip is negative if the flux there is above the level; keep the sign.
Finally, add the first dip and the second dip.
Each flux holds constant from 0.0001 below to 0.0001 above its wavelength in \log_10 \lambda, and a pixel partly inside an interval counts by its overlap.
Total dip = -7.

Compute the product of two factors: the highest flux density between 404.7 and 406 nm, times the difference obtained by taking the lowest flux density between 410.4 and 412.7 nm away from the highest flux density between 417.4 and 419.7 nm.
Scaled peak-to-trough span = 336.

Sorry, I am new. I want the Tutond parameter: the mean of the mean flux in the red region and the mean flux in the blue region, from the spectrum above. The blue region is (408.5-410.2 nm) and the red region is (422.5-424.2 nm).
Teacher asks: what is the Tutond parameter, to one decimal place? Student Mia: 27.0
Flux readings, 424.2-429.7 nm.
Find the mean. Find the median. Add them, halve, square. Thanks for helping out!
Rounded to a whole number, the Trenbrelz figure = 716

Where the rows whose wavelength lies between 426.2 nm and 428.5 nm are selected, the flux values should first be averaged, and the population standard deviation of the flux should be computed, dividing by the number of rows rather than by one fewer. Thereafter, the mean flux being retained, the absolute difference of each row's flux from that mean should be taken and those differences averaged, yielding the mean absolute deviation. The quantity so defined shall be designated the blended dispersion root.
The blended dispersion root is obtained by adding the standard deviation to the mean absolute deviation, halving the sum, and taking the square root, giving 1.7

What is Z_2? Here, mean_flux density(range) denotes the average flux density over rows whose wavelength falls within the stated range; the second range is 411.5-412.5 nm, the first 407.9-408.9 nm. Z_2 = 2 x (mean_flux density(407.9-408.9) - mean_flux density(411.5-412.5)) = -3.1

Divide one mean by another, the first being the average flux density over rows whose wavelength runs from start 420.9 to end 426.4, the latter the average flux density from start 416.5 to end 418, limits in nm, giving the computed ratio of 0.96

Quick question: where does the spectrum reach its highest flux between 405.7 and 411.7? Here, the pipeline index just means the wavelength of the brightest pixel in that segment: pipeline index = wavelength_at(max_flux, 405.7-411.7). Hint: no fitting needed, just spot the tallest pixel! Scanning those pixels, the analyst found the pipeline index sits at 408.774 nm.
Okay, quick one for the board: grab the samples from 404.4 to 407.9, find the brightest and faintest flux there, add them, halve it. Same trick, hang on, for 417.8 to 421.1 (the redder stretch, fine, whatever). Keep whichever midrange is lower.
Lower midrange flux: 27.8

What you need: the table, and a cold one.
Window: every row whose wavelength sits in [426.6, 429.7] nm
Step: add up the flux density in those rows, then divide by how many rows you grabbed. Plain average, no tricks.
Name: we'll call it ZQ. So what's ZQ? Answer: 26.2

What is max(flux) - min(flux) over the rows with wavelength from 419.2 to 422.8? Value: 11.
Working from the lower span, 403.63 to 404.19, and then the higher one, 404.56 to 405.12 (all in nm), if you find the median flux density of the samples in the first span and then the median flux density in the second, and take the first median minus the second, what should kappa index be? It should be 2.6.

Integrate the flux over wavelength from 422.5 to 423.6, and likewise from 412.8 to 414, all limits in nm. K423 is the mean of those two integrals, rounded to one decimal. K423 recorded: 31.4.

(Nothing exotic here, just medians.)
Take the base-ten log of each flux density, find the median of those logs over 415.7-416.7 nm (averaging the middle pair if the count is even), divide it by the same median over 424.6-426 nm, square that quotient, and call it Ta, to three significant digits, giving 1.04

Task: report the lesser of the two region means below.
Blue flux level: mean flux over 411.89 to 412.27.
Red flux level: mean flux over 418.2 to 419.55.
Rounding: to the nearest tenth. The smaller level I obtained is 29.1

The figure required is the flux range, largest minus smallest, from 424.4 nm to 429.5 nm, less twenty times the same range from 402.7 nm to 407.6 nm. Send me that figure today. -161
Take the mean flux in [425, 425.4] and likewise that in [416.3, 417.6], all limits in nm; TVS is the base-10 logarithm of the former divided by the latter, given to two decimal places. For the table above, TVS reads -0.04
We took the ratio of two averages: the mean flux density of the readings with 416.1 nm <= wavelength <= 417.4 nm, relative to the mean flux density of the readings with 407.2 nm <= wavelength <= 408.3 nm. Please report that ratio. 1.048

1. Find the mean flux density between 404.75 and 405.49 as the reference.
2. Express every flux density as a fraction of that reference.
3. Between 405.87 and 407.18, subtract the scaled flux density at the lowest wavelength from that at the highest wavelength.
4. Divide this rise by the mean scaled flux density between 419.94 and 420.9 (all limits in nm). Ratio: -0.18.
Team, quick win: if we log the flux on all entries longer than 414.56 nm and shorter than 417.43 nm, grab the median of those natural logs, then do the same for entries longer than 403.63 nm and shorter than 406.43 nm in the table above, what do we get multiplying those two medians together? 11.1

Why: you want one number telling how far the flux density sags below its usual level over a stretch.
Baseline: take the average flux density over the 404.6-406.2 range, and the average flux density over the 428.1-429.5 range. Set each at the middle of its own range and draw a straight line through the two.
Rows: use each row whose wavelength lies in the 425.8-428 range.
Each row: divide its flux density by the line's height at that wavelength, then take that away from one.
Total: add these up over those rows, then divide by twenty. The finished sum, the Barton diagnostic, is -0.016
